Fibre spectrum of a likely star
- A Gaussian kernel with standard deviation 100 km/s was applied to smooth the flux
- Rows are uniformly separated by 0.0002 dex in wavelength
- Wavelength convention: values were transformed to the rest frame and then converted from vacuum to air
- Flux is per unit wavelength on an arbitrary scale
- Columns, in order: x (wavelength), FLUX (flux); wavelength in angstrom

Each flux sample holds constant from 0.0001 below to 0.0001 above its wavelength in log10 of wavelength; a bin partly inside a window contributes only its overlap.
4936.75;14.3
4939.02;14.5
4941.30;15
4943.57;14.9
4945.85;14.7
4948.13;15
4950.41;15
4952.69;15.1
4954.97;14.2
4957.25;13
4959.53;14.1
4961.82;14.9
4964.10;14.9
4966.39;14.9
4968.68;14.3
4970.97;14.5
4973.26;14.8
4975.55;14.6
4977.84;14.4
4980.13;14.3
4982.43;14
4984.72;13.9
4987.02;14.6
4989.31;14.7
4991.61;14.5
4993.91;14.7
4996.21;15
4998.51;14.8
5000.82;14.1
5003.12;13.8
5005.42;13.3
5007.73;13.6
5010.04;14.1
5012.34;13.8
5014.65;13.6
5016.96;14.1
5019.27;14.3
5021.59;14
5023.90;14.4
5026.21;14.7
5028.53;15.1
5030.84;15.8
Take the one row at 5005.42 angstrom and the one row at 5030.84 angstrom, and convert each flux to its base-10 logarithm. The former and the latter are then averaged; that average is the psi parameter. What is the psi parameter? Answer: 1.16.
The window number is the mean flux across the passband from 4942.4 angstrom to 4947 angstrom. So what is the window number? 14.8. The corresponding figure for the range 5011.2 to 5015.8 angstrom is 13.7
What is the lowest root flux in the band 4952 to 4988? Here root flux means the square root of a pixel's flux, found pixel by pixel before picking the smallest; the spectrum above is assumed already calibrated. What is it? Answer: 3.61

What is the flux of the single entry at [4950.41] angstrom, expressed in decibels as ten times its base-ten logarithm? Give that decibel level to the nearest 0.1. 11.8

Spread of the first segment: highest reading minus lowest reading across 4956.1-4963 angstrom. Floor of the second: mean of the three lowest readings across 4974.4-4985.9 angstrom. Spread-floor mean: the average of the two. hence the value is 8.0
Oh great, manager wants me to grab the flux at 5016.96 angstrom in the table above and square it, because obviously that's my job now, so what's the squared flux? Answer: 199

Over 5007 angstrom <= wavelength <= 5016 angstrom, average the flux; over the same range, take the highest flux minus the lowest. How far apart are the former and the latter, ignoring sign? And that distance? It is 13.3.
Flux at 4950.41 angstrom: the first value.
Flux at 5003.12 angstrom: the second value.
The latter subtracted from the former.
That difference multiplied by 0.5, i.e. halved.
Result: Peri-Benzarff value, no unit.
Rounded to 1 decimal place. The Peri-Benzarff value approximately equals 0.6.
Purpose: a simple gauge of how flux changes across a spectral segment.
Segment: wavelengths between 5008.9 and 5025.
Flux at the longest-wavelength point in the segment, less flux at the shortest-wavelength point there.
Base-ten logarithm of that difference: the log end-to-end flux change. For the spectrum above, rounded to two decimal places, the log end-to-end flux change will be -0.52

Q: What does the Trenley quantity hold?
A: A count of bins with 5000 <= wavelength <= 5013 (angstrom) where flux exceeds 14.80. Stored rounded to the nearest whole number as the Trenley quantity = 0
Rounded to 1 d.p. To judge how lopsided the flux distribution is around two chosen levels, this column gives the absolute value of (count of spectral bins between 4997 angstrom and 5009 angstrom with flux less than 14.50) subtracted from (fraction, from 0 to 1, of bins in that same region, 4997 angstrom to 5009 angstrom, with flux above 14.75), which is 3.8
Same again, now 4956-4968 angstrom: 1.4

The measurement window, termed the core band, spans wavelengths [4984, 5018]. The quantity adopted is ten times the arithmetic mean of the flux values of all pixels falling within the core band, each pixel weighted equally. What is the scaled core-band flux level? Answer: 142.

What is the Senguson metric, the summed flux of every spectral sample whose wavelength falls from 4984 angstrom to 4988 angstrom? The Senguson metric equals 28.5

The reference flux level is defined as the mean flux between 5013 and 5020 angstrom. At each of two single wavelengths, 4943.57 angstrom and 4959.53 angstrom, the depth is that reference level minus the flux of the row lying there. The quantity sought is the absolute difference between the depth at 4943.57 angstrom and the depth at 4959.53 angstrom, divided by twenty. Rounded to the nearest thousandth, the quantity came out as 0.040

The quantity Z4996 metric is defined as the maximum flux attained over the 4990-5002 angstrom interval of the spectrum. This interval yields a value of 15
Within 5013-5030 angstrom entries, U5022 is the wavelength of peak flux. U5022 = 5028.53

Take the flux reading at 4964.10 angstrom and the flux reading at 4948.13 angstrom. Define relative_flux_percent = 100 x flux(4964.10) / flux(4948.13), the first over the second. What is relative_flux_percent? 99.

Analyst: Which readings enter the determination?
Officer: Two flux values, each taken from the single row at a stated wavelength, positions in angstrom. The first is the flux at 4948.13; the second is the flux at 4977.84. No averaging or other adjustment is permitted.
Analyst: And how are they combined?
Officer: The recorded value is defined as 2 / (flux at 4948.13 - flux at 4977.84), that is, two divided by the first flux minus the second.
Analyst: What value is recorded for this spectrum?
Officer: 3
